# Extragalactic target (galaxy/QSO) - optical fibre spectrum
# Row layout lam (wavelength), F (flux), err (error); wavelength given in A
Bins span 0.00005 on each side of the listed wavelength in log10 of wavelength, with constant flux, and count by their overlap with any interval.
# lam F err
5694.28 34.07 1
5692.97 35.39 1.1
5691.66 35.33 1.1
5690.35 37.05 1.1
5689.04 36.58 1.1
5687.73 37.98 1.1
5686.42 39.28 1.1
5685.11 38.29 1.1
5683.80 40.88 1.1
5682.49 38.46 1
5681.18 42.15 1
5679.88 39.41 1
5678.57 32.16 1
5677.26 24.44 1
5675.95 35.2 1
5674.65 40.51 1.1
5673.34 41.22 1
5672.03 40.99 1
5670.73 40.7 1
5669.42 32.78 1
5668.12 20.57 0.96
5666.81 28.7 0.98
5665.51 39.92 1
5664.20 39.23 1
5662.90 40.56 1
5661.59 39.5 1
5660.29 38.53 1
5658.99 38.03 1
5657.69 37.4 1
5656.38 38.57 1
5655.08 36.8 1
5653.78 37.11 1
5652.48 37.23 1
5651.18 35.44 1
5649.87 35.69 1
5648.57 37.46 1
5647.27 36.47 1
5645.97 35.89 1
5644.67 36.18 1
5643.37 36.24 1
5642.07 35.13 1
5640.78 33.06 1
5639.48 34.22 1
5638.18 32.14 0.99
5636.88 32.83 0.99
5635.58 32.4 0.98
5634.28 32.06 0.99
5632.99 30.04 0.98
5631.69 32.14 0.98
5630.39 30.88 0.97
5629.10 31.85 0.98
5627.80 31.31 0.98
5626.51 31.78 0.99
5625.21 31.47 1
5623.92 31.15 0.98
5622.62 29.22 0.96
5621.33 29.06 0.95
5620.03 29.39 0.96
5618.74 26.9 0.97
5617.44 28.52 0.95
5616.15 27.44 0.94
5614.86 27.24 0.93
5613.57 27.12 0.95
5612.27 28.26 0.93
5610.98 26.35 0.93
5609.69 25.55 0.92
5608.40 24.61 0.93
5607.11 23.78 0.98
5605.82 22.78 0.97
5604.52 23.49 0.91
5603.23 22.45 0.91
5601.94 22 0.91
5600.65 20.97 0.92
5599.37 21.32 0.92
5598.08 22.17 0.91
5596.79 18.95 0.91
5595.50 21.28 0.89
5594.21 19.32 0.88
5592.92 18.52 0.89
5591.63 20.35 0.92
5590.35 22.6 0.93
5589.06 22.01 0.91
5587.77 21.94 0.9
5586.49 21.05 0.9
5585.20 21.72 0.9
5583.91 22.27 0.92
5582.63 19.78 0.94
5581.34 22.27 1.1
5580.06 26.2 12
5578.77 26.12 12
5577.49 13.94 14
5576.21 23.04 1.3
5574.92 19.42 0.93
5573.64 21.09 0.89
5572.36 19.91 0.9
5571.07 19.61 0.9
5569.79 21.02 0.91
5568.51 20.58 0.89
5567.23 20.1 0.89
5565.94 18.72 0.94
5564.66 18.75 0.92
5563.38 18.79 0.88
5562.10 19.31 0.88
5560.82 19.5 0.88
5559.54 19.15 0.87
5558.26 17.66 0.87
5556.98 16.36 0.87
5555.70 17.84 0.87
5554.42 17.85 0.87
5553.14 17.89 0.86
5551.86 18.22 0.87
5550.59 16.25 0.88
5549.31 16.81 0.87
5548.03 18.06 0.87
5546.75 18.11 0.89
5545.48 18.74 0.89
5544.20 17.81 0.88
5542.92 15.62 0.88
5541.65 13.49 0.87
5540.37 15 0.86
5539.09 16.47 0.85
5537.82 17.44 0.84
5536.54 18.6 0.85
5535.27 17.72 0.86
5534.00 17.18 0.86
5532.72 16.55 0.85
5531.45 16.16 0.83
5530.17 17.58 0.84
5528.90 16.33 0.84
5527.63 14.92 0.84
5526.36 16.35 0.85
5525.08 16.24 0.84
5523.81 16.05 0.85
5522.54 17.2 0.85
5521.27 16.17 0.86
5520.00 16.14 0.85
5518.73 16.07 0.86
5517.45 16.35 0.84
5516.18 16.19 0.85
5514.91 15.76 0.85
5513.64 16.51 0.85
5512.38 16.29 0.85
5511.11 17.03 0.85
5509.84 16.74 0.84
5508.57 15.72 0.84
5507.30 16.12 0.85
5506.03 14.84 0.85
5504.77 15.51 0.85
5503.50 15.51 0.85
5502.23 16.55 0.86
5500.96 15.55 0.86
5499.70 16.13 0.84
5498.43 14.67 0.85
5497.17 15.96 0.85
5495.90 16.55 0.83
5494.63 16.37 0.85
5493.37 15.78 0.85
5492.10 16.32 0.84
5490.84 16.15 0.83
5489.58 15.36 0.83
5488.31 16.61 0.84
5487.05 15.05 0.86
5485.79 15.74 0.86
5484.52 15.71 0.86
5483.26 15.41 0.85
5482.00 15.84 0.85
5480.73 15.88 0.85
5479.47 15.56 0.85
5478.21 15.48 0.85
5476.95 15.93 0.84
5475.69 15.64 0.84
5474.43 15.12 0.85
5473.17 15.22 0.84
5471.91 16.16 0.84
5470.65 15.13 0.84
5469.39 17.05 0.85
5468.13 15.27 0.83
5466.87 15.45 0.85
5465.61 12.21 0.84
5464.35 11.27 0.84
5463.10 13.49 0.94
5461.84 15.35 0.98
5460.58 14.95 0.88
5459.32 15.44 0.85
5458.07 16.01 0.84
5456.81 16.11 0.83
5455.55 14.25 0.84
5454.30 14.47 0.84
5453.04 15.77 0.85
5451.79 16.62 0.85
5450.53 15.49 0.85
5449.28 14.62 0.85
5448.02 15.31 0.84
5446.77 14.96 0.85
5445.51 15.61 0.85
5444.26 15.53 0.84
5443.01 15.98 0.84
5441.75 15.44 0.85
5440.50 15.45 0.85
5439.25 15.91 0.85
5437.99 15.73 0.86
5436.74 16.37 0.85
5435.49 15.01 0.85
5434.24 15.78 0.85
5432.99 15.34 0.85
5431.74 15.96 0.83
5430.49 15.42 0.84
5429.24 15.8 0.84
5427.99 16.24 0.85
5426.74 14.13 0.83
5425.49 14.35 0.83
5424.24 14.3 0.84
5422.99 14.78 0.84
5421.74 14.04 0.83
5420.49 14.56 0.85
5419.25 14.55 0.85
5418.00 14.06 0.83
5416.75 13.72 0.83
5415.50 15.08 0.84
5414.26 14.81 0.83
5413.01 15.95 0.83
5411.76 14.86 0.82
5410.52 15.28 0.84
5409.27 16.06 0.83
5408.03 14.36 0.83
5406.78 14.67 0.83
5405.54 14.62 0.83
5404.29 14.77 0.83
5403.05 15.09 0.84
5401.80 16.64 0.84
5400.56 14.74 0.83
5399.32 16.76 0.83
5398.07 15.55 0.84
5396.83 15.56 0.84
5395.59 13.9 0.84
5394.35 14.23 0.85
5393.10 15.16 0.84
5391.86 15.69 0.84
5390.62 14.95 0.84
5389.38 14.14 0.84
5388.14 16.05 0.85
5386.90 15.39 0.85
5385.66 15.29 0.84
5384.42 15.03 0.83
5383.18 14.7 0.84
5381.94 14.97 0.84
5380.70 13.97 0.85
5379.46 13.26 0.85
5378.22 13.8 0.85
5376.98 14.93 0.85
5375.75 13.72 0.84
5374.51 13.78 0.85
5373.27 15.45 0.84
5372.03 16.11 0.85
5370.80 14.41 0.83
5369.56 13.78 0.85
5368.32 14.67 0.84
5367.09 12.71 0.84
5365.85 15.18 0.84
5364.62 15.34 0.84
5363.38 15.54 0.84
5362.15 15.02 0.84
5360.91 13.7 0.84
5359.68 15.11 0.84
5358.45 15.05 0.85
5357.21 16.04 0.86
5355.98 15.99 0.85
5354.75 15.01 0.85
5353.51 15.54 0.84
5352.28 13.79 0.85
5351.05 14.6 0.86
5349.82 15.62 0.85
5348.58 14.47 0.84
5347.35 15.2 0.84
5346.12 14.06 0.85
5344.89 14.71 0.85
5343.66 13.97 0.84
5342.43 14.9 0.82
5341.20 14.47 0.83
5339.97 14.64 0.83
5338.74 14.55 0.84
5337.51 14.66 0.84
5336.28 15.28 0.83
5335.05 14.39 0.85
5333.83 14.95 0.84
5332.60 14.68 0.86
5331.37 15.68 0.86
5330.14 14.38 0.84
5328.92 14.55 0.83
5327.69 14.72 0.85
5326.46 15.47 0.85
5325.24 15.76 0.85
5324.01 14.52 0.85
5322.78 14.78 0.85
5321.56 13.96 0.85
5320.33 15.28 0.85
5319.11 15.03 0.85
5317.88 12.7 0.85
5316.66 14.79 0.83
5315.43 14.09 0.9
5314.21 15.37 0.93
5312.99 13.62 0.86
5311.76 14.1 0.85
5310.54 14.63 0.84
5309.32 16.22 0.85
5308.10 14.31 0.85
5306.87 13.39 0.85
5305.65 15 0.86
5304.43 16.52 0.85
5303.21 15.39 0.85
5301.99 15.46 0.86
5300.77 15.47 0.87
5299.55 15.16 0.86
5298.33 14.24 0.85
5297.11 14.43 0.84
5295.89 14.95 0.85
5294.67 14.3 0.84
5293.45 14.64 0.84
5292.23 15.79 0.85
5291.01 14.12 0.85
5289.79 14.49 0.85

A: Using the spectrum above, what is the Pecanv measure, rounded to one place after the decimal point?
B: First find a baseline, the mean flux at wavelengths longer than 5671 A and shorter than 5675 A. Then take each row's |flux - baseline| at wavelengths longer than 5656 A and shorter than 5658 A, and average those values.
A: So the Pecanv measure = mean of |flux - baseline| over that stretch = 2.9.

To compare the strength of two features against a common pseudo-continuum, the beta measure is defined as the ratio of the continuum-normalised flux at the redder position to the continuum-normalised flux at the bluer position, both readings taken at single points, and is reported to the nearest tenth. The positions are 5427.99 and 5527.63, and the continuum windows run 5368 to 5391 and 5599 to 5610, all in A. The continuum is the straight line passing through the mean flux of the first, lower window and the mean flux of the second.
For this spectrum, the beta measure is 0.8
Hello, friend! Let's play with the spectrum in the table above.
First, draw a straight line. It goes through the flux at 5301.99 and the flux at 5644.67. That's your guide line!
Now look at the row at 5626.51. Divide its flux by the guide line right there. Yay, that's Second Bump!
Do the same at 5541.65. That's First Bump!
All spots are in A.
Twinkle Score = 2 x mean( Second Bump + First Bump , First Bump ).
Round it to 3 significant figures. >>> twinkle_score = 1.81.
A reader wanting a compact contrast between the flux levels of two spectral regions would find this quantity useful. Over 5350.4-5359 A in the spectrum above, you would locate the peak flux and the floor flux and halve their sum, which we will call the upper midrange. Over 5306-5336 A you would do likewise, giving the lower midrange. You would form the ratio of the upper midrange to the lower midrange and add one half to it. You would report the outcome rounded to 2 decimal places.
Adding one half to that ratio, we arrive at 1.53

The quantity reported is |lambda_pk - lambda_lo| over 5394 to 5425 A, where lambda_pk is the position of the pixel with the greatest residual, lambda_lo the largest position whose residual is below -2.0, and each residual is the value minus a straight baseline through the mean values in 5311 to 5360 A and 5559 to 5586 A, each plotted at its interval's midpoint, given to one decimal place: 24.9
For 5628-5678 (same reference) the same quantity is 5.2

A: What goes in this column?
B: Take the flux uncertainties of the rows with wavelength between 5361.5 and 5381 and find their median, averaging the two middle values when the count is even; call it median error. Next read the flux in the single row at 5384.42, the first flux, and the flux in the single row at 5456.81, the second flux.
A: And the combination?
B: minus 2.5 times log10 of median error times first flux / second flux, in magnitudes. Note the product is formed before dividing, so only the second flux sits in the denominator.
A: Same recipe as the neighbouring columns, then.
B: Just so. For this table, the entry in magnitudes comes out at 0.26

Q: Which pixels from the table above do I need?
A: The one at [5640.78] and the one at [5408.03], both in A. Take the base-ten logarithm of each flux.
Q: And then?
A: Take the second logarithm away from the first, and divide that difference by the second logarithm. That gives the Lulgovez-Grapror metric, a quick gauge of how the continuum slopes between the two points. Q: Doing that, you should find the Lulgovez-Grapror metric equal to 0.31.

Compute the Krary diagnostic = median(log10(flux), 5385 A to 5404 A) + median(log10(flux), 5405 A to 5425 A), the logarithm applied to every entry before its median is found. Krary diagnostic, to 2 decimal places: 2.35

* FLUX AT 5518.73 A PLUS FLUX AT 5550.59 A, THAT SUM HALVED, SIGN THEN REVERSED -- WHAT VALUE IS -16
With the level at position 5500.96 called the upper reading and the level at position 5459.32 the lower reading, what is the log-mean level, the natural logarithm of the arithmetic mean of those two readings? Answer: 2.74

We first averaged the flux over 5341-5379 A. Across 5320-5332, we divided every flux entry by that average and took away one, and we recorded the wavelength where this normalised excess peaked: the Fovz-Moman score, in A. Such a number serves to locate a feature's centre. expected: 5325.24 A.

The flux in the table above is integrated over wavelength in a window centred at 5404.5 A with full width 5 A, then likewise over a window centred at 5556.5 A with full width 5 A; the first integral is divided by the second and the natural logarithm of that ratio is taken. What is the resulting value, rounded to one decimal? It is -0.2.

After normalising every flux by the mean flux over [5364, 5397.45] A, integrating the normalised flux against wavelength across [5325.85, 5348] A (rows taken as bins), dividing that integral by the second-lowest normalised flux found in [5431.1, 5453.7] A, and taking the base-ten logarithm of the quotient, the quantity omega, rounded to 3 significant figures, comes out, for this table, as 1.34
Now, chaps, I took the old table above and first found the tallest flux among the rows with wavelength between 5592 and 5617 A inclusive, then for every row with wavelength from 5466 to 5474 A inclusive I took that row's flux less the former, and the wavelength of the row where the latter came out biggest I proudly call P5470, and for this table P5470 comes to 5469.39 A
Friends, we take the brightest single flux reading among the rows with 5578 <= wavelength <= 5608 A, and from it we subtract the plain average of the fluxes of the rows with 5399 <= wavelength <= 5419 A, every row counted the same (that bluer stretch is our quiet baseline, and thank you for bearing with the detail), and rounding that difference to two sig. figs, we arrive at 11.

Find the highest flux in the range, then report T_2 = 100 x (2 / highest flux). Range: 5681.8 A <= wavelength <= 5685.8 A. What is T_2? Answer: 5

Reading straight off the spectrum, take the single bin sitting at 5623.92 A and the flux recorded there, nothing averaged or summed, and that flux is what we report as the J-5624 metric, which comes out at 31.15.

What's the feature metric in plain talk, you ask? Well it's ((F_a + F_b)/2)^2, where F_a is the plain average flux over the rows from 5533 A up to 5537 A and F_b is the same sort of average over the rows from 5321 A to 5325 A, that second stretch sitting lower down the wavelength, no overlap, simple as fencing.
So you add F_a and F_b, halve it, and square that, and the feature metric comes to 260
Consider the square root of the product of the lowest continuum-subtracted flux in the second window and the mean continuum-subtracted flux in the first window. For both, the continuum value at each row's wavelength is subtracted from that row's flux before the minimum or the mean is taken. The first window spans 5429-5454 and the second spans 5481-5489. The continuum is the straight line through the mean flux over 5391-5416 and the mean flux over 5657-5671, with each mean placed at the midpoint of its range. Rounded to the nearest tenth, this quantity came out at 4.2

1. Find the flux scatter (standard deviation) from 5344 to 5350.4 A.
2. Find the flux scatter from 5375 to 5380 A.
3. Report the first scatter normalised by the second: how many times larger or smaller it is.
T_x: 0.9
